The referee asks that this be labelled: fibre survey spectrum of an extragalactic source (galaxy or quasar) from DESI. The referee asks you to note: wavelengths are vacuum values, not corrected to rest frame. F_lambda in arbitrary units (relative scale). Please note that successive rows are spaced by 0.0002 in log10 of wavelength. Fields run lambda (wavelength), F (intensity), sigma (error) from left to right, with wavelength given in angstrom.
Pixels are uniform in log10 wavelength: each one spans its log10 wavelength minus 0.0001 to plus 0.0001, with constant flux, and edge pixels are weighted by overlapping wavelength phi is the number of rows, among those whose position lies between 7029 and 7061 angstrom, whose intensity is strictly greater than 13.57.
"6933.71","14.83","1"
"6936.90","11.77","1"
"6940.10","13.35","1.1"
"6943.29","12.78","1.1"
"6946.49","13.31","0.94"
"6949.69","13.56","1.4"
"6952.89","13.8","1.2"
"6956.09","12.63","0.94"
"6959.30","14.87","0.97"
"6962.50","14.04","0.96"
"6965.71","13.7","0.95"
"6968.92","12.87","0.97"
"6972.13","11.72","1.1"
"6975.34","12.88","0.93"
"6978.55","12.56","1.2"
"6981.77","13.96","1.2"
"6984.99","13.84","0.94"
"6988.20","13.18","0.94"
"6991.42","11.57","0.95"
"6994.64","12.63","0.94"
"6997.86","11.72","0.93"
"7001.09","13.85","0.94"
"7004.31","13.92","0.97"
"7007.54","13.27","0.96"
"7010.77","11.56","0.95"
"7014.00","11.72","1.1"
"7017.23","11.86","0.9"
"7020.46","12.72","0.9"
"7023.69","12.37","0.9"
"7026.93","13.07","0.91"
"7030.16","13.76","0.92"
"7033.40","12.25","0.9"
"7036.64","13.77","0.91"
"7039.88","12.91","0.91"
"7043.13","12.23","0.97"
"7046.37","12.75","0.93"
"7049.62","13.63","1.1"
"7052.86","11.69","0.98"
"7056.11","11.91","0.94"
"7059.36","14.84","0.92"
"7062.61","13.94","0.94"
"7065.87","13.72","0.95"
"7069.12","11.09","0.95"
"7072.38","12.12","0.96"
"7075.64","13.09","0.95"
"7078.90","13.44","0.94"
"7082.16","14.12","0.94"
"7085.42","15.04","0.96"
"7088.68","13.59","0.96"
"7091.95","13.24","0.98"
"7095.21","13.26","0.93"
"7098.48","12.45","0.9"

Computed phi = 4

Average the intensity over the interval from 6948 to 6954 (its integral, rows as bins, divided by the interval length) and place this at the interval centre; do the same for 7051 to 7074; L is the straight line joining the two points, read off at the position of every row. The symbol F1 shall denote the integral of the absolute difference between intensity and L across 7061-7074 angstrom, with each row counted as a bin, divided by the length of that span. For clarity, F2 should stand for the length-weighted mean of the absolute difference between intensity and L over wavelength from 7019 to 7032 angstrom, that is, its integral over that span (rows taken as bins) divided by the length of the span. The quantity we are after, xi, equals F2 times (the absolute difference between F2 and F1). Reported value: 0.29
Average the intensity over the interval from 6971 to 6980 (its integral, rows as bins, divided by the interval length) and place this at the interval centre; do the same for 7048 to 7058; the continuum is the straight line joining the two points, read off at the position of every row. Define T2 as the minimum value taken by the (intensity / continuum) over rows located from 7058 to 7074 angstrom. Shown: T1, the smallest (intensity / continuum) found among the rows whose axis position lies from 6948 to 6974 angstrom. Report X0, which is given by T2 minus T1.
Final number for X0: -0.056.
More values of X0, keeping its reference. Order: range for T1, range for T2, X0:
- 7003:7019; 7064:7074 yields -0.041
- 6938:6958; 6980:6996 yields -0.087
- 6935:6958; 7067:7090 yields -0.062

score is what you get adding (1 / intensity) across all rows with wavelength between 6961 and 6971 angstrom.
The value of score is 0.222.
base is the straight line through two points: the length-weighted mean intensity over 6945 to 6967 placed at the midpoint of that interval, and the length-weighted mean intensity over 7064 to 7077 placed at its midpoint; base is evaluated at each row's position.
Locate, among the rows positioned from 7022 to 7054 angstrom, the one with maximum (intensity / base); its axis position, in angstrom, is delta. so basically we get 7049.62 angstrom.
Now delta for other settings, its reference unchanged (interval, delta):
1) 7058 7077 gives 7059.36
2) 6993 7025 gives 7004.31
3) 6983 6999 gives 6984.99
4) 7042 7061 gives 7059.36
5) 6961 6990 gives 6981.77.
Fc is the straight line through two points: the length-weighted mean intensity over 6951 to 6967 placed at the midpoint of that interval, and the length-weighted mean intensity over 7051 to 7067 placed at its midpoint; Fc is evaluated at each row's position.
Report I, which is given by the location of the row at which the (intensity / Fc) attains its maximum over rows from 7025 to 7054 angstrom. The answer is 7036.64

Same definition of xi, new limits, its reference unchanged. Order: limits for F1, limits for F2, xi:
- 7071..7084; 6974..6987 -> 0.15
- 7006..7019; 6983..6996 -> 0.25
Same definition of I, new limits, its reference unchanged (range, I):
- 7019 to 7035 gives 7030.16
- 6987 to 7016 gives 7004.31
